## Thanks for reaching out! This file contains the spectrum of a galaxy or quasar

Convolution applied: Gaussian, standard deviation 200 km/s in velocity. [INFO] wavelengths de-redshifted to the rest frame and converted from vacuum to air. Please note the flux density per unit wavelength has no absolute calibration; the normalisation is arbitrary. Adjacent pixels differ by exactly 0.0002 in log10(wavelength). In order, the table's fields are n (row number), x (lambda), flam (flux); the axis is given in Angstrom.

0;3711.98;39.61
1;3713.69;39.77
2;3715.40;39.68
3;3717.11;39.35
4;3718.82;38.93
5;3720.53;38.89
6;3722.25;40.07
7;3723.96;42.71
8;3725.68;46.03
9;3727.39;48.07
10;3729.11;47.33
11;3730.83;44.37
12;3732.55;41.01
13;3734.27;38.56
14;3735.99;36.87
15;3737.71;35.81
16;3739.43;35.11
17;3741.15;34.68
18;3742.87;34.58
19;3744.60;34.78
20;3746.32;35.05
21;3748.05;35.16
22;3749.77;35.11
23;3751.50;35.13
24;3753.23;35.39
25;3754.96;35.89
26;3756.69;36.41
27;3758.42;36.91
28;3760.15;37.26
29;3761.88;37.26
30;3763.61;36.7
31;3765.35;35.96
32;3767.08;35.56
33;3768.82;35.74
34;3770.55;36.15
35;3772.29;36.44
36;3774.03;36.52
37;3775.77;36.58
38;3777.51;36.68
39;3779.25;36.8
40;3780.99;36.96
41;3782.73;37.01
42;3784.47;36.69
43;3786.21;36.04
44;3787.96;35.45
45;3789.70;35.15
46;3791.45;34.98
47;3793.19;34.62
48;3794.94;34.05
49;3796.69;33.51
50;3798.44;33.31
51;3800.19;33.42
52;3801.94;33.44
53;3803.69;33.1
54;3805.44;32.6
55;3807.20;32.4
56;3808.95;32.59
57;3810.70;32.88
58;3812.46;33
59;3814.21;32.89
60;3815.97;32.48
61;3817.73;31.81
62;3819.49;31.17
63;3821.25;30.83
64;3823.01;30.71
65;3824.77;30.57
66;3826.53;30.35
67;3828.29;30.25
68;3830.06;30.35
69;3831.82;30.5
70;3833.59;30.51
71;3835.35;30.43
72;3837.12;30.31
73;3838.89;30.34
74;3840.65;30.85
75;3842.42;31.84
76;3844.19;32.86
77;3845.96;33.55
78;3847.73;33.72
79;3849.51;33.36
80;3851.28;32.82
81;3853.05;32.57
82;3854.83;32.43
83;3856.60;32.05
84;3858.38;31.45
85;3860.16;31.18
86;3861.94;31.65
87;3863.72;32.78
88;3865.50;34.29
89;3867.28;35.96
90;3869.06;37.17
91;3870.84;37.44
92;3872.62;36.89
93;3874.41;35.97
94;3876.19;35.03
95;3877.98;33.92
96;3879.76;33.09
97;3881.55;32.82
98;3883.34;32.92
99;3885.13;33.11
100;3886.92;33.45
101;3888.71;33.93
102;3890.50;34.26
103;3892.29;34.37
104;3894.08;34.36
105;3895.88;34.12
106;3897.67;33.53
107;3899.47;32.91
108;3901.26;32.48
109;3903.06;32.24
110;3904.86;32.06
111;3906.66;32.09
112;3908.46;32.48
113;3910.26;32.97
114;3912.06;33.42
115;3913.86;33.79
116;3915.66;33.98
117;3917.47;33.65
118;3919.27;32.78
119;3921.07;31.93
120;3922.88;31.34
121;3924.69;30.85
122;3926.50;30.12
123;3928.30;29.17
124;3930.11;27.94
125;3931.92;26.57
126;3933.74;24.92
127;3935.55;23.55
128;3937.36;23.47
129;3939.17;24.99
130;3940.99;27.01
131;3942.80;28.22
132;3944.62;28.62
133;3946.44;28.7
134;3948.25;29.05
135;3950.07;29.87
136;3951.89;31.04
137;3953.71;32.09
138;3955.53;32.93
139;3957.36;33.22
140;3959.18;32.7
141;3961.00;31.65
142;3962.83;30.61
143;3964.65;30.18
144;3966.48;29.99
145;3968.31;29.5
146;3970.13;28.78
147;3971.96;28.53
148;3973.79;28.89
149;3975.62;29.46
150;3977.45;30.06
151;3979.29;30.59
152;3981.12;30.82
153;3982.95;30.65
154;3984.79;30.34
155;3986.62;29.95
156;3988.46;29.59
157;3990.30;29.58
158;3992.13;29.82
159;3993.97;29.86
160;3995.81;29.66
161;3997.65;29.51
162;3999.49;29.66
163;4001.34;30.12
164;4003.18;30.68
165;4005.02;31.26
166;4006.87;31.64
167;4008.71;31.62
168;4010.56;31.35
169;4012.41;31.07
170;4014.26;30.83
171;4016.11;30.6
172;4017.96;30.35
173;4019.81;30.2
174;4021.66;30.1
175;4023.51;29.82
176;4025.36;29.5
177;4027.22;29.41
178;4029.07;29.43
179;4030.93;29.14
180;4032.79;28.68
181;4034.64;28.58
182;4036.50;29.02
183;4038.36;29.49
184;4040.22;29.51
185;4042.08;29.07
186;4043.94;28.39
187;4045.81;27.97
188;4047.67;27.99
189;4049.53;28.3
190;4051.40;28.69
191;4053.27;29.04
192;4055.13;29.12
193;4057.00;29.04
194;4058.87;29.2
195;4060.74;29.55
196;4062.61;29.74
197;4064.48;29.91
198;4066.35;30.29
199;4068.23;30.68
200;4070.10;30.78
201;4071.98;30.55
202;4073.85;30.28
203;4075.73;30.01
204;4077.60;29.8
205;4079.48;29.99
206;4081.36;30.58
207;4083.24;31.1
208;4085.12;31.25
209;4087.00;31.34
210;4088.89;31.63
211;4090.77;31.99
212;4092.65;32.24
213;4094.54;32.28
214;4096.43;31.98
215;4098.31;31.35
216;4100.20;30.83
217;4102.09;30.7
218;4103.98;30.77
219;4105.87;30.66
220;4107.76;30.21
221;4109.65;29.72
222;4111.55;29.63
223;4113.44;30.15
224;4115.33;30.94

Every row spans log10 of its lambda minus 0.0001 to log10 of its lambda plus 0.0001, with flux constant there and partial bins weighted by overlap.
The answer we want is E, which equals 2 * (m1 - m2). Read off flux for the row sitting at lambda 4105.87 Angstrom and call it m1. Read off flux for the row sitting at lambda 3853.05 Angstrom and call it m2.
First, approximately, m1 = 30.66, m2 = 32.57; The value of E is -4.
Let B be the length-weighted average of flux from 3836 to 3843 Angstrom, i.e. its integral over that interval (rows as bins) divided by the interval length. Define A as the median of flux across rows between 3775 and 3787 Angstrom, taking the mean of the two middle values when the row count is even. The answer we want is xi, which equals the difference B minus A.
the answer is -5.9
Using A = 36.7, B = 30.8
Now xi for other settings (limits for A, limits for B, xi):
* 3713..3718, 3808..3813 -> -6.9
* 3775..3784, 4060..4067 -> -6.9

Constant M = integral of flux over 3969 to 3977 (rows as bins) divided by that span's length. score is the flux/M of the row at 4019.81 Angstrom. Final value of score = 1.04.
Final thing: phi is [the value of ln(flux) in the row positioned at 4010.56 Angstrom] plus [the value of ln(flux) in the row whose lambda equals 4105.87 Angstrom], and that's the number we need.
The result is 6.87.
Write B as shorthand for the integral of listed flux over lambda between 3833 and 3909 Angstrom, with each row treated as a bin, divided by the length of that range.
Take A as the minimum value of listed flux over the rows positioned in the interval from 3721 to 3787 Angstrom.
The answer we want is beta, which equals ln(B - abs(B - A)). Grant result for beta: 3.46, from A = 34.58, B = 33.2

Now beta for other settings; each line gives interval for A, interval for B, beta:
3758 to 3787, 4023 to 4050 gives 3.11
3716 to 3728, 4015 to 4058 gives 2.97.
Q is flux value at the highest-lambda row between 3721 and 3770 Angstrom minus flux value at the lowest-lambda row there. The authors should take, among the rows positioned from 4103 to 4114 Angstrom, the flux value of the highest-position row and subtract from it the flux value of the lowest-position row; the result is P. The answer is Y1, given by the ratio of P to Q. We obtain 0.14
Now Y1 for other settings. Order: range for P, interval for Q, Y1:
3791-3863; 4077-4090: -1.82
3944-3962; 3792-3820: -0.88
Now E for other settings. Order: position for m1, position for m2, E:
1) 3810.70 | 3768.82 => -6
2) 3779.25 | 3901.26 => 9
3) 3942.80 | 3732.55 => -26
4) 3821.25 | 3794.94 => -6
